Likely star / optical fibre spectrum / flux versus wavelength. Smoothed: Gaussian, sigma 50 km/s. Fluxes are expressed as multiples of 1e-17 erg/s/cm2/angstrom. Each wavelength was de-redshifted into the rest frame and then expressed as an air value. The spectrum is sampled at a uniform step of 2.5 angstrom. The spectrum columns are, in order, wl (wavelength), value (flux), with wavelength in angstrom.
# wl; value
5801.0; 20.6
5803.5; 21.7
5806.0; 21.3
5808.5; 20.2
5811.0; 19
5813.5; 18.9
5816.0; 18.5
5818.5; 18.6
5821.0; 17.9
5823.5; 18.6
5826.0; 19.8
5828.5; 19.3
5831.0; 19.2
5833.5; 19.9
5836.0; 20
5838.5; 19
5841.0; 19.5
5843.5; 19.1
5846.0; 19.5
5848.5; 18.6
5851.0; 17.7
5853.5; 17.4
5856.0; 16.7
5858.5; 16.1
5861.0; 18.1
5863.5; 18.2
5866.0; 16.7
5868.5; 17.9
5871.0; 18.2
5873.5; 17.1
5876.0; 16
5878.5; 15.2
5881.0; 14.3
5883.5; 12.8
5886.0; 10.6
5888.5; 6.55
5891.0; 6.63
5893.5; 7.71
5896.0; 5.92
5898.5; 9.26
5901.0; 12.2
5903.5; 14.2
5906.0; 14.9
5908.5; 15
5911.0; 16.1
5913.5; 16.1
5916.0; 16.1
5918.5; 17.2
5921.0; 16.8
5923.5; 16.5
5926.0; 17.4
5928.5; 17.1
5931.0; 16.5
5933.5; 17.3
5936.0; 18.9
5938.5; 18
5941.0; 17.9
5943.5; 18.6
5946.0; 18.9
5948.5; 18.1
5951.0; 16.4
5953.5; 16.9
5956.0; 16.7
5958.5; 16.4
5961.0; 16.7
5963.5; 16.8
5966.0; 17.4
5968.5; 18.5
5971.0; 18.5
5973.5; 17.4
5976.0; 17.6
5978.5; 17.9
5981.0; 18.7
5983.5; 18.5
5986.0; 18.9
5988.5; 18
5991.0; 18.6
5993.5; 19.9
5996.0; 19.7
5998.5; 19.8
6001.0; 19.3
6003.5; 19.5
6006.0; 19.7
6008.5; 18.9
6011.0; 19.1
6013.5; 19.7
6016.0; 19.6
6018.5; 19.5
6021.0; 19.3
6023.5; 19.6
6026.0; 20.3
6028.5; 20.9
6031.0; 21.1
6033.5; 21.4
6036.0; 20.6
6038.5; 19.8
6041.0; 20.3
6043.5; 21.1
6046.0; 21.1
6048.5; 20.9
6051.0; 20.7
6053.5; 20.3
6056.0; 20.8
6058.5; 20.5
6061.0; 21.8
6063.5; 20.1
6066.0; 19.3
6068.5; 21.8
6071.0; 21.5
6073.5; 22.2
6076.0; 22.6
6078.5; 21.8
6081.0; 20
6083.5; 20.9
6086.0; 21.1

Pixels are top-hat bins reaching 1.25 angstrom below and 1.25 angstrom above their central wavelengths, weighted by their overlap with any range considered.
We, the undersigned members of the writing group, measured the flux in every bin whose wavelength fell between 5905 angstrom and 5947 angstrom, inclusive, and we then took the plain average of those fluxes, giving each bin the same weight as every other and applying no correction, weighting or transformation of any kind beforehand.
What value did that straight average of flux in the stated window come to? 17.0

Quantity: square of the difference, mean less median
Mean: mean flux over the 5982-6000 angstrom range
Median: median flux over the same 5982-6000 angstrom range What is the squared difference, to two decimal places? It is 0.02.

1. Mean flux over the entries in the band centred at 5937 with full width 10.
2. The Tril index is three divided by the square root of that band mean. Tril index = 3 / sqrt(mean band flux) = 0.707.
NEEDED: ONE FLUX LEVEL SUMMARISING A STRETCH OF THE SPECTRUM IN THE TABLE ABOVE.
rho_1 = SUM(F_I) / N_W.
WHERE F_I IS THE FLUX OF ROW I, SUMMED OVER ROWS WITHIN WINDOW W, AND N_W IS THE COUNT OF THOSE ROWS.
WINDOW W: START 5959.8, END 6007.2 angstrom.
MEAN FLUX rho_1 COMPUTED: 18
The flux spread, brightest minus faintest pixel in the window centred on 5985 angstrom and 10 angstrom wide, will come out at 0.9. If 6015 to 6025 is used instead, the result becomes 0.3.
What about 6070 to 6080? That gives 1.1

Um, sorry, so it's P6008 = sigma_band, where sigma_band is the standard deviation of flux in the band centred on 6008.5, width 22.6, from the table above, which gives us 0.3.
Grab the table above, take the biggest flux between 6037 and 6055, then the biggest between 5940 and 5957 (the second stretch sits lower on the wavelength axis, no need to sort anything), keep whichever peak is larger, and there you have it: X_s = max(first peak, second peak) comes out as 21.1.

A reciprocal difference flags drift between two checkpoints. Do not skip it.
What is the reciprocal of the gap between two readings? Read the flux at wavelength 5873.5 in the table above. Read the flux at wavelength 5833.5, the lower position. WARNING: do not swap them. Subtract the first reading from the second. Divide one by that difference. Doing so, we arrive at 0.36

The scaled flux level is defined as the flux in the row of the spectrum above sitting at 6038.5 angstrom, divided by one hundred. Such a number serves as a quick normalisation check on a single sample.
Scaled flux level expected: 0.198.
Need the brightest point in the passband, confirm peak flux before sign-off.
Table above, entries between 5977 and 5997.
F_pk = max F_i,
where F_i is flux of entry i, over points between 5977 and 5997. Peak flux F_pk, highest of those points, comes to 19.9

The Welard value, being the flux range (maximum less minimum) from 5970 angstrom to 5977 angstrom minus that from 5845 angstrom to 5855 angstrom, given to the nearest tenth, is -1.0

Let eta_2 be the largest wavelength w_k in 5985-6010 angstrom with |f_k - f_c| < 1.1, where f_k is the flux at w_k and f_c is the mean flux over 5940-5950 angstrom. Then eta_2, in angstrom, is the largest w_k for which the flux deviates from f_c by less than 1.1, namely 6008.5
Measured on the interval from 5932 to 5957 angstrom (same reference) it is 5948.5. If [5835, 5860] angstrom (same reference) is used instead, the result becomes 5853.5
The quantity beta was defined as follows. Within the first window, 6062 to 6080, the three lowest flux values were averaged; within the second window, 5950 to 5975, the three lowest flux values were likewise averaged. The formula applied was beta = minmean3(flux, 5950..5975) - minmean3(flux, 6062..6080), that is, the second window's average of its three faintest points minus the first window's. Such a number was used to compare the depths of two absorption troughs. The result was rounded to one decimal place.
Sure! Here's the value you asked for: -3.8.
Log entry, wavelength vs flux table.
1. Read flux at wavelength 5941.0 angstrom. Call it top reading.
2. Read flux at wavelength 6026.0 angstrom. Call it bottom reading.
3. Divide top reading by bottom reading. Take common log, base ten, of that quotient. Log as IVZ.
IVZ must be -0.055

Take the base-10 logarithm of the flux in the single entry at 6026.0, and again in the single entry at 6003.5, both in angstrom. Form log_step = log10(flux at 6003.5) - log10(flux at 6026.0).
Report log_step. -0.017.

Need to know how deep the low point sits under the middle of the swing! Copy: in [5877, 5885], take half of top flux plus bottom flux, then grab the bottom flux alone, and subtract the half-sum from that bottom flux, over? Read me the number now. -1.20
